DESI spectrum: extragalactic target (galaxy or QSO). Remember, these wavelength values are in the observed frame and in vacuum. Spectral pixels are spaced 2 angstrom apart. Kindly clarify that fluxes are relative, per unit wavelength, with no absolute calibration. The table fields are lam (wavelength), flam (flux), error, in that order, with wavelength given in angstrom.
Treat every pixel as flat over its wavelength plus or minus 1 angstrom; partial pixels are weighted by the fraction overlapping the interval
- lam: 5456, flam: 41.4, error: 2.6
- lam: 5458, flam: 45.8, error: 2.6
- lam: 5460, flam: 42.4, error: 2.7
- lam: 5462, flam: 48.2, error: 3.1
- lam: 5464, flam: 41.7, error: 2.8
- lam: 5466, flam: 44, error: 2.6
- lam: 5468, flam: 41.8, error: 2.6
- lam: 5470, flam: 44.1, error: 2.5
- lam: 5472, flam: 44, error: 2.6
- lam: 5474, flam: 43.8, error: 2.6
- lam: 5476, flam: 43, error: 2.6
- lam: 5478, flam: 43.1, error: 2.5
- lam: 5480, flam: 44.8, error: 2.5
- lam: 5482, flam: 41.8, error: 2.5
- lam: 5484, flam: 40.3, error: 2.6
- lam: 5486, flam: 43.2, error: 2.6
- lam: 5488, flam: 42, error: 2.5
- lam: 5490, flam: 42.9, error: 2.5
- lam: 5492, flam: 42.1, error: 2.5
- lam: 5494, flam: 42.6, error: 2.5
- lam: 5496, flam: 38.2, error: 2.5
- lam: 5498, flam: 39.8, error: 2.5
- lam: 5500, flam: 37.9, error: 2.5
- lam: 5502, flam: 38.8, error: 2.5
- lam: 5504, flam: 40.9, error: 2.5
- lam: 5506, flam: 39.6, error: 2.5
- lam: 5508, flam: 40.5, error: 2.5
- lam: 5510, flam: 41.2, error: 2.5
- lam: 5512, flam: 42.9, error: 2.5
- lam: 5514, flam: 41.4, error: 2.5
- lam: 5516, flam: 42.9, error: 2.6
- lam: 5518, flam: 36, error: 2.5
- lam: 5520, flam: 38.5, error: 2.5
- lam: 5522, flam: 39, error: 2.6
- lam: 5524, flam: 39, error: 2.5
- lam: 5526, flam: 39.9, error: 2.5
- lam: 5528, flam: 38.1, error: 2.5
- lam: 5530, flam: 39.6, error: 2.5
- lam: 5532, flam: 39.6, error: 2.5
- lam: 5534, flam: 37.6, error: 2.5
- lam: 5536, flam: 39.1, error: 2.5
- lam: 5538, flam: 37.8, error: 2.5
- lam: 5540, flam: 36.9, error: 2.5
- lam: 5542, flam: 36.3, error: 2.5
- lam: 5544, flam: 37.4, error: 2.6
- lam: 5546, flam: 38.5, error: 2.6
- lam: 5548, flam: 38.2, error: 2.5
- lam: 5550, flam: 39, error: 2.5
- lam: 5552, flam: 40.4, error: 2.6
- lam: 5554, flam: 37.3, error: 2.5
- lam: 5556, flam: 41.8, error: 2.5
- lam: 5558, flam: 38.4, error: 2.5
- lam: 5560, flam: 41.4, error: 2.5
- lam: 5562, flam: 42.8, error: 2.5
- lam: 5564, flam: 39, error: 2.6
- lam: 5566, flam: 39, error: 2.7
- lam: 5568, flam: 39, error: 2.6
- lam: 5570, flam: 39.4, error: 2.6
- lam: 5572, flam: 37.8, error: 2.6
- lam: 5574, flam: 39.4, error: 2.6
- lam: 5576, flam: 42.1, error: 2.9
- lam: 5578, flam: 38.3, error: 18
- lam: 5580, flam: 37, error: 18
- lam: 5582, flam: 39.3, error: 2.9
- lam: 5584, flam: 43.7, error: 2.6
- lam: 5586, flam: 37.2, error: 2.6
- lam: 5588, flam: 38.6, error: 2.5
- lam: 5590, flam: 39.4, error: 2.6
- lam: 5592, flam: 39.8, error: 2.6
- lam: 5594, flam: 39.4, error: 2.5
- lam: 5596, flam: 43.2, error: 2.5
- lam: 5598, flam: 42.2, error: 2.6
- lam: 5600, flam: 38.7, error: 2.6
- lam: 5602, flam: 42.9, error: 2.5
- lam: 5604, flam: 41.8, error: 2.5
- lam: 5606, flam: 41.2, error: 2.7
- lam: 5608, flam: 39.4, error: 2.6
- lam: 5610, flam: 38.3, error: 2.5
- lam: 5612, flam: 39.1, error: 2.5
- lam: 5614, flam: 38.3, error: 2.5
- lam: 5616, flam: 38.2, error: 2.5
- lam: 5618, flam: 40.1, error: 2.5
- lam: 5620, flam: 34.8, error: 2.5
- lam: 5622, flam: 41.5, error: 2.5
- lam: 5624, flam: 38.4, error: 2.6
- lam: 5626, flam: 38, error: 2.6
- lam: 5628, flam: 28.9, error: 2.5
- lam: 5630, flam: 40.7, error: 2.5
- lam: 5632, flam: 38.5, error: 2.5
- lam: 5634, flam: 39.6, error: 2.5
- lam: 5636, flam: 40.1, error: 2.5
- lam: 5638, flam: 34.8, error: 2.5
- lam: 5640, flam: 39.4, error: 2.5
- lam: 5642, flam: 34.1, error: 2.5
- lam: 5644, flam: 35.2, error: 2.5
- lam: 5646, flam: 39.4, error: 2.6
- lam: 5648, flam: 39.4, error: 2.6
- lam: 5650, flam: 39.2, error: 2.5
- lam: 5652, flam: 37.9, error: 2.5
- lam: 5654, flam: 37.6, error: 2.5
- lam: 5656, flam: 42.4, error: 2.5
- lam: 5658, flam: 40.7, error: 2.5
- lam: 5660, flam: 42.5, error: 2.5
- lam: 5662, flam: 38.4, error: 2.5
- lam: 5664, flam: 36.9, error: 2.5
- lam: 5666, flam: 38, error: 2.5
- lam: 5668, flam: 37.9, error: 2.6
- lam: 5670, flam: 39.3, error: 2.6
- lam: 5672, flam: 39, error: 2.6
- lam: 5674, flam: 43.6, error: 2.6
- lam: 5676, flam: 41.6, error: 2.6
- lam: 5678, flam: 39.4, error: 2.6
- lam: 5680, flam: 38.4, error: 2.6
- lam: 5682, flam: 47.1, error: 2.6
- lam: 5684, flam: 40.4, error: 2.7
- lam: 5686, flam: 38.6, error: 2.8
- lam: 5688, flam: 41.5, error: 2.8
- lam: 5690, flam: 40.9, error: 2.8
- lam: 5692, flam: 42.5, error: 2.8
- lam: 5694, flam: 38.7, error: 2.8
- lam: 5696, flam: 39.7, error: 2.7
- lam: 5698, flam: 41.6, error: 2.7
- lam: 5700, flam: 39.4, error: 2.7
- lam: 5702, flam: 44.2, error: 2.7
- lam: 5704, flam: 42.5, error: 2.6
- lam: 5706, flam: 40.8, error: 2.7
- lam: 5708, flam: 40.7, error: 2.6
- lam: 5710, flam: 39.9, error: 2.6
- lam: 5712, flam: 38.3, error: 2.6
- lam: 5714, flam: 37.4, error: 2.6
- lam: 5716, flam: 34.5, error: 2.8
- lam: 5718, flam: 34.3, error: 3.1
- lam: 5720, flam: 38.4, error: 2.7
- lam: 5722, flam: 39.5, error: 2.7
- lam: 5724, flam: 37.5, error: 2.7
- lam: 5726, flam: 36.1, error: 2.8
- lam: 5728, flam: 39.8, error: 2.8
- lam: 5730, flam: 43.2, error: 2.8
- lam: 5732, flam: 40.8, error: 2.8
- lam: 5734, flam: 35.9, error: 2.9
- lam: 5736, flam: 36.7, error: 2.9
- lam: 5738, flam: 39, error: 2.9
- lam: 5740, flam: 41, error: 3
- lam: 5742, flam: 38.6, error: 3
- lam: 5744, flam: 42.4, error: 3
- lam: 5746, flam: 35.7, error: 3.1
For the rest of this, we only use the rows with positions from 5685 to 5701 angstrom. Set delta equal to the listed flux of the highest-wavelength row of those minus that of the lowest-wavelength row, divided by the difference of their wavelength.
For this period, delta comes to 0.06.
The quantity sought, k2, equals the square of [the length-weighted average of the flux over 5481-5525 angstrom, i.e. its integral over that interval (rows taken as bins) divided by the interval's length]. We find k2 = 1642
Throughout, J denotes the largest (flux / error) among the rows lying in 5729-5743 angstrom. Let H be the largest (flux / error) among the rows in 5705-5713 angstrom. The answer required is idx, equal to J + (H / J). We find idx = 16.4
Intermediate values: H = 15.7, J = 15.4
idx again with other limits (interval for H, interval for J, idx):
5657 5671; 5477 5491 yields 18.9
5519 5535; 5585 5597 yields 18.2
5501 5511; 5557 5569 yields 18.1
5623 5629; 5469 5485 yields 18.7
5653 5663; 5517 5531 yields 17.0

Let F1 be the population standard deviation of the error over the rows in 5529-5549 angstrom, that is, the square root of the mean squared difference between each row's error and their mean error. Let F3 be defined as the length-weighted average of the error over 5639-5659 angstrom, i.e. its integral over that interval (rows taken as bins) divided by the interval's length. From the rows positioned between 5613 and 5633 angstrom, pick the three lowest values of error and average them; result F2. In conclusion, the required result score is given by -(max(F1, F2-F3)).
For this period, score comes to -0.040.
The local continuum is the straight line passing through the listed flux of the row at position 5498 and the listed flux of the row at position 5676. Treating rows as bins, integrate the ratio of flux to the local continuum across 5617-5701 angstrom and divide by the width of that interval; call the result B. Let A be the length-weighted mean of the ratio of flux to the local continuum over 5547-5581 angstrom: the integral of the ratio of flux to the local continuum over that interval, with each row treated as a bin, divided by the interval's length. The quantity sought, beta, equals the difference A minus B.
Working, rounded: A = 0.97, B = 0.946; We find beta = 0.028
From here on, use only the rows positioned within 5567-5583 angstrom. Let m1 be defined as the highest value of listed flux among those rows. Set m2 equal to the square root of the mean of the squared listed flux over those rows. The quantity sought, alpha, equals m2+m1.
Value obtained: 81.2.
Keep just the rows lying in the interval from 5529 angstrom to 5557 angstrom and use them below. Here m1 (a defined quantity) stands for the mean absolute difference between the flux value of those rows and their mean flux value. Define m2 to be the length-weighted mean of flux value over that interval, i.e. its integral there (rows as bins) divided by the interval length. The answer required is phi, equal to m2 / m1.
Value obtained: 32.6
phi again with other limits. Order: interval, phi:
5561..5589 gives 27.1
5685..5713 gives 30.3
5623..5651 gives 15.3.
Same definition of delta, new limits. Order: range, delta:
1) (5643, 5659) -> 0.39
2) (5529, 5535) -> -0.50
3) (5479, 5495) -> -0.16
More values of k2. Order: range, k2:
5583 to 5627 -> 1579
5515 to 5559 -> 1497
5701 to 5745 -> 1533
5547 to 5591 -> 1558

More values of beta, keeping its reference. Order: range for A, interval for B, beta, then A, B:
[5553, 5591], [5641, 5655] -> 0.066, 0.97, 0.909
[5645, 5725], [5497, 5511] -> -0.045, 0.95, 0.999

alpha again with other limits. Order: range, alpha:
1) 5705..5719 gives 78.9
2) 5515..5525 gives 82.0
